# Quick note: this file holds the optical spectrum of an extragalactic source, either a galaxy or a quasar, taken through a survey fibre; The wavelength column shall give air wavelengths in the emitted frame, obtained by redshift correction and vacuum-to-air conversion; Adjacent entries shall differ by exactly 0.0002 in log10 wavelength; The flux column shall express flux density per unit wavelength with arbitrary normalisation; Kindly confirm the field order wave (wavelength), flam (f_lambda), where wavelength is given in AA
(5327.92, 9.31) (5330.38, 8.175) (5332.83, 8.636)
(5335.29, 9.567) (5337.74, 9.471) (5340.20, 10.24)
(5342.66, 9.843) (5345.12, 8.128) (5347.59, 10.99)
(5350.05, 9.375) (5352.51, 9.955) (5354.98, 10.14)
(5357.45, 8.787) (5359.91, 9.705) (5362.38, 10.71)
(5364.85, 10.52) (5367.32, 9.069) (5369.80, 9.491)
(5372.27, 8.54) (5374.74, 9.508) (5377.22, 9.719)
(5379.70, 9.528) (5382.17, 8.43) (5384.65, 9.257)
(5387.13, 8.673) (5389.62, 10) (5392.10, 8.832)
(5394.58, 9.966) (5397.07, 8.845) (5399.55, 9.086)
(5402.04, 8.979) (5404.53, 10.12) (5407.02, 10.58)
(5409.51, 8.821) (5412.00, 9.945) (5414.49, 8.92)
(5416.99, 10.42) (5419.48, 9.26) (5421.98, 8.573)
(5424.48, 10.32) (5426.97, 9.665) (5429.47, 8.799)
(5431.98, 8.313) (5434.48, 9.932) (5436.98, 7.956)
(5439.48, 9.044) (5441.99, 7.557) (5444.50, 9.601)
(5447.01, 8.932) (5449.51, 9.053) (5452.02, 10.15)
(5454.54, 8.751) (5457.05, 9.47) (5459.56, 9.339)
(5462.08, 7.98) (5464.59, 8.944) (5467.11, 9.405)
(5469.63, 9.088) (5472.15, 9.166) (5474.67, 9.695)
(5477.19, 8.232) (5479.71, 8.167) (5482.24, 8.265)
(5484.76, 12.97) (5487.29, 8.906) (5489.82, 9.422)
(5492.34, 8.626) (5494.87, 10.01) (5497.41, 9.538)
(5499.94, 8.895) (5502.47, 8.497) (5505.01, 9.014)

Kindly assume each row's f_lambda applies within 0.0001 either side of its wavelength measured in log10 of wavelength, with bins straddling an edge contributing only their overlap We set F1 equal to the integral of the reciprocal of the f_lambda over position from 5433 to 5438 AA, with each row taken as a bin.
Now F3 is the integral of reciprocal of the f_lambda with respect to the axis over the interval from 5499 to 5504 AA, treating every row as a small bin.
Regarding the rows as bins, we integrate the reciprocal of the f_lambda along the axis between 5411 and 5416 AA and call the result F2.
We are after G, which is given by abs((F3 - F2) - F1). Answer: 0.52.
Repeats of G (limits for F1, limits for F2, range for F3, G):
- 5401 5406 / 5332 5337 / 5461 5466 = 0.48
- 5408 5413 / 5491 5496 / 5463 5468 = 0.52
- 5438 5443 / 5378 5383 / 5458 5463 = 0.58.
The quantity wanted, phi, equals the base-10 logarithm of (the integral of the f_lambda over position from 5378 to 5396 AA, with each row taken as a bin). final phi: 2.22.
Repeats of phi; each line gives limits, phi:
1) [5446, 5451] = 1.66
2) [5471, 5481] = 1.94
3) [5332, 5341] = 1.93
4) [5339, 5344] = 1.70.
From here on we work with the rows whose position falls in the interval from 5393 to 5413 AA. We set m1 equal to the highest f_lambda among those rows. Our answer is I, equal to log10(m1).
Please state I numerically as 1.02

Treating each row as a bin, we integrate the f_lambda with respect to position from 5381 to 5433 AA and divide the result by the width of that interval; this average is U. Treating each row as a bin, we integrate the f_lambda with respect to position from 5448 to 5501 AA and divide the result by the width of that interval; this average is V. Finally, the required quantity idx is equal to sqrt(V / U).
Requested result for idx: 0.995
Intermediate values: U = 9.33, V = 9.24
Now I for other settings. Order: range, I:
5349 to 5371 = 1.03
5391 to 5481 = 1.02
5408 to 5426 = 1.02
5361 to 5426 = 1.03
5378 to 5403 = 1.00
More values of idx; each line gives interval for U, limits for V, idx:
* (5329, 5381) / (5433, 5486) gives 0.979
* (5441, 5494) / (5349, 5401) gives 1.016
